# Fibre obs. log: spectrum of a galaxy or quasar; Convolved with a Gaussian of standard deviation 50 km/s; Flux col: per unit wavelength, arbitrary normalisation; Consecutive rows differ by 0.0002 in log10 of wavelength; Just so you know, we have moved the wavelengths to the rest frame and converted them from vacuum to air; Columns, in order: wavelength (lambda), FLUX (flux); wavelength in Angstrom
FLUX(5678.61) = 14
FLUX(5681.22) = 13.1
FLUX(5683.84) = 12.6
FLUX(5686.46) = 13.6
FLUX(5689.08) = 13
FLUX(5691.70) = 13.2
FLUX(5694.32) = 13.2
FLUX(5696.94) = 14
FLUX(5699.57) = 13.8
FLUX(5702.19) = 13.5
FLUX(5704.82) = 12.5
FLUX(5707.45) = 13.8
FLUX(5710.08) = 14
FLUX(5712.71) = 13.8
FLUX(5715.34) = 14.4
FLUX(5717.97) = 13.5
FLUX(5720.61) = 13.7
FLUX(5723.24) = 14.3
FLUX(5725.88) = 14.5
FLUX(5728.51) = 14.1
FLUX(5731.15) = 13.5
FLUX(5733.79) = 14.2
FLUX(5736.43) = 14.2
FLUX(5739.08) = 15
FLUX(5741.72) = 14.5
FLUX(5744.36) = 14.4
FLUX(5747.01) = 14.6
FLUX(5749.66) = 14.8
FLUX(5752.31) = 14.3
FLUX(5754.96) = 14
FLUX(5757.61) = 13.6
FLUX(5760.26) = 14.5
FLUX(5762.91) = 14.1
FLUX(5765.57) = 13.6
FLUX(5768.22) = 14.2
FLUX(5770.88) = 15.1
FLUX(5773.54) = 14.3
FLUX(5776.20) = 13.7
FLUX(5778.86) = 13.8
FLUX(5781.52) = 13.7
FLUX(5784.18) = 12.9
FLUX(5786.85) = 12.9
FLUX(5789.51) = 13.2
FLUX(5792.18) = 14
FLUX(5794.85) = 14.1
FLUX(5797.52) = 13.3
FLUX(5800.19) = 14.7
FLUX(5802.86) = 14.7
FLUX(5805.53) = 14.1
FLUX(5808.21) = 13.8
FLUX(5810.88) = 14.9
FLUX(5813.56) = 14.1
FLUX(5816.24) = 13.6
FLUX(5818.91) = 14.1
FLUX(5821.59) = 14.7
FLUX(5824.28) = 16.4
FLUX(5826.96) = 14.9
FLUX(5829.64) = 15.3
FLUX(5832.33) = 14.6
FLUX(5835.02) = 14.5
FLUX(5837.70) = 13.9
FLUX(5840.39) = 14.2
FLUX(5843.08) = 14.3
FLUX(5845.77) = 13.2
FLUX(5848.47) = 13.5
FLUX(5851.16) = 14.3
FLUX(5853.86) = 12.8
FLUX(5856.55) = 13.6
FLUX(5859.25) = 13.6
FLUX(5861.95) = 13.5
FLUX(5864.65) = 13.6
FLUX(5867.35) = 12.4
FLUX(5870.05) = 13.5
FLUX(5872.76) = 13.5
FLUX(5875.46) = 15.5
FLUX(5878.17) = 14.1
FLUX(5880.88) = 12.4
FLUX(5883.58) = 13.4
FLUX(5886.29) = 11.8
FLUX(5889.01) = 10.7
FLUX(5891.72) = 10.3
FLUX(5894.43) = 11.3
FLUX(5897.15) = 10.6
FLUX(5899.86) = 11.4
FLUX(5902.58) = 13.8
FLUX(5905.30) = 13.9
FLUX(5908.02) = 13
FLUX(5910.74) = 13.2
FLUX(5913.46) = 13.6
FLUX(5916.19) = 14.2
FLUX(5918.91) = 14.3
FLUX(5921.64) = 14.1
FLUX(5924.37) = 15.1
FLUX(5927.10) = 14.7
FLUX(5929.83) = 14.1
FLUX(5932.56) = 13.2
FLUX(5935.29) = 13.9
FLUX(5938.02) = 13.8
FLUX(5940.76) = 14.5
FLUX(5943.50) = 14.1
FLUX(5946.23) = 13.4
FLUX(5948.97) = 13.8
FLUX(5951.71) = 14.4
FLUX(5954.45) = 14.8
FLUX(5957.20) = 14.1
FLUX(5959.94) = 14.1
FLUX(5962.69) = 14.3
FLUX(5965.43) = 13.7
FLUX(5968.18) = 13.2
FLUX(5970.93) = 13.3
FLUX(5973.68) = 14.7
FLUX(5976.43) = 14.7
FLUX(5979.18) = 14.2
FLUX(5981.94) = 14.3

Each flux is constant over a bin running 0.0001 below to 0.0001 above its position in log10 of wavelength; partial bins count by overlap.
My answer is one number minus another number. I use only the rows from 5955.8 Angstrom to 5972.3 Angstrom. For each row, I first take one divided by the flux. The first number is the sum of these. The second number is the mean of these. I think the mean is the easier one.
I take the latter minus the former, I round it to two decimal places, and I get -0.36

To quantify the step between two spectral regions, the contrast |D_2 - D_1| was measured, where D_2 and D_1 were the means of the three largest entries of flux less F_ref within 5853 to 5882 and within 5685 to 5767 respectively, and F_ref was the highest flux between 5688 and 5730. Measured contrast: 0.40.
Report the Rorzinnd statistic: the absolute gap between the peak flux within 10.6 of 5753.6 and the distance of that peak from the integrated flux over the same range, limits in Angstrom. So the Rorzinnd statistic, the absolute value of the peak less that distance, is 273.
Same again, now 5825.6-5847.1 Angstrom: 278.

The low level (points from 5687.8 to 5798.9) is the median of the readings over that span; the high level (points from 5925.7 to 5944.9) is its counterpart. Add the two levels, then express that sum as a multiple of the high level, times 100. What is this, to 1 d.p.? 199.3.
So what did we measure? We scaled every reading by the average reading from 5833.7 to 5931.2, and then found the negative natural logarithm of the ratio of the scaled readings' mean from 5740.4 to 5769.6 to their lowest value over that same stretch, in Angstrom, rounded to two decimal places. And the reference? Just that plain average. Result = -0.05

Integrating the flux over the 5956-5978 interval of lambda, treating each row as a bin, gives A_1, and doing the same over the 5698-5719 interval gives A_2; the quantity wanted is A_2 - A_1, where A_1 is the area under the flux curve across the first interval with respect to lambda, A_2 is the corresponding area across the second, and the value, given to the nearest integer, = -21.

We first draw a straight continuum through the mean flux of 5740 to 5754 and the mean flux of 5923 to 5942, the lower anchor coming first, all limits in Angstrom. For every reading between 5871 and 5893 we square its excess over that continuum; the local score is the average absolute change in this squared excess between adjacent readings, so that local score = 3.3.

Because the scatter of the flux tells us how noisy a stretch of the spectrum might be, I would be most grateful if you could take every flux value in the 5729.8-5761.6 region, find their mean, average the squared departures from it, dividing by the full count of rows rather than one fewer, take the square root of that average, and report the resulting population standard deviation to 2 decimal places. 0.42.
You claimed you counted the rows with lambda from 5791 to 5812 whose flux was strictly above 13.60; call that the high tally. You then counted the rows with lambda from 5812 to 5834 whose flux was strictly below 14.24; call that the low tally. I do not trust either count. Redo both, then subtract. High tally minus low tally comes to 4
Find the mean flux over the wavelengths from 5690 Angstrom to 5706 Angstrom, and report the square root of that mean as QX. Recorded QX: 3.66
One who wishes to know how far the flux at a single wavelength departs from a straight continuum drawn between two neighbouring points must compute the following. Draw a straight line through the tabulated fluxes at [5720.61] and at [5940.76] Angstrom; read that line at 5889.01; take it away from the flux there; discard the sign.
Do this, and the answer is 3.6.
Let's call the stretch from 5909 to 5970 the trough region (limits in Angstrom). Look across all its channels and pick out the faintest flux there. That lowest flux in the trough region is 13.2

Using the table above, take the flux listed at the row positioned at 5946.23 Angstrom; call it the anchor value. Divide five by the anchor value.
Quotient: 0.373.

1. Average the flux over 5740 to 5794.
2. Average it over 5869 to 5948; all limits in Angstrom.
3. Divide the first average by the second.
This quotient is 1.05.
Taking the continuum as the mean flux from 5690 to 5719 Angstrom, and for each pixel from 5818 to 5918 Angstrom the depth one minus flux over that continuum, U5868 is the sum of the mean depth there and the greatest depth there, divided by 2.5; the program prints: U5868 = 0.10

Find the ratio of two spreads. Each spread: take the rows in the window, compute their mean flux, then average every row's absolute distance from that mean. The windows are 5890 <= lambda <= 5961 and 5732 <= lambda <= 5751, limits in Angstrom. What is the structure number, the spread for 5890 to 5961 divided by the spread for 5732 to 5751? 3.9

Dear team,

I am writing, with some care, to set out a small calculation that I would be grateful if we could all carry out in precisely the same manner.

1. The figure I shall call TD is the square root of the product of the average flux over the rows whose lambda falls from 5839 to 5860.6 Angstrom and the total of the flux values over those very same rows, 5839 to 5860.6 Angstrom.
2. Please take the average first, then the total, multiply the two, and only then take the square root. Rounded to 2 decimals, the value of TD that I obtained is 38.71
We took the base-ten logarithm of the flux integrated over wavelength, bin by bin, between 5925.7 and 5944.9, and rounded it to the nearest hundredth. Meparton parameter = 2.43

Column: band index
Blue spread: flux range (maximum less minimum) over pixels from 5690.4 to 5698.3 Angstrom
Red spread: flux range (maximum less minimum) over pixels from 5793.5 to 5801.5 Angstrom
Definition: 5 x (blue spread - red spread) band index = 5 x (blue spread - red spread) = -3.0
